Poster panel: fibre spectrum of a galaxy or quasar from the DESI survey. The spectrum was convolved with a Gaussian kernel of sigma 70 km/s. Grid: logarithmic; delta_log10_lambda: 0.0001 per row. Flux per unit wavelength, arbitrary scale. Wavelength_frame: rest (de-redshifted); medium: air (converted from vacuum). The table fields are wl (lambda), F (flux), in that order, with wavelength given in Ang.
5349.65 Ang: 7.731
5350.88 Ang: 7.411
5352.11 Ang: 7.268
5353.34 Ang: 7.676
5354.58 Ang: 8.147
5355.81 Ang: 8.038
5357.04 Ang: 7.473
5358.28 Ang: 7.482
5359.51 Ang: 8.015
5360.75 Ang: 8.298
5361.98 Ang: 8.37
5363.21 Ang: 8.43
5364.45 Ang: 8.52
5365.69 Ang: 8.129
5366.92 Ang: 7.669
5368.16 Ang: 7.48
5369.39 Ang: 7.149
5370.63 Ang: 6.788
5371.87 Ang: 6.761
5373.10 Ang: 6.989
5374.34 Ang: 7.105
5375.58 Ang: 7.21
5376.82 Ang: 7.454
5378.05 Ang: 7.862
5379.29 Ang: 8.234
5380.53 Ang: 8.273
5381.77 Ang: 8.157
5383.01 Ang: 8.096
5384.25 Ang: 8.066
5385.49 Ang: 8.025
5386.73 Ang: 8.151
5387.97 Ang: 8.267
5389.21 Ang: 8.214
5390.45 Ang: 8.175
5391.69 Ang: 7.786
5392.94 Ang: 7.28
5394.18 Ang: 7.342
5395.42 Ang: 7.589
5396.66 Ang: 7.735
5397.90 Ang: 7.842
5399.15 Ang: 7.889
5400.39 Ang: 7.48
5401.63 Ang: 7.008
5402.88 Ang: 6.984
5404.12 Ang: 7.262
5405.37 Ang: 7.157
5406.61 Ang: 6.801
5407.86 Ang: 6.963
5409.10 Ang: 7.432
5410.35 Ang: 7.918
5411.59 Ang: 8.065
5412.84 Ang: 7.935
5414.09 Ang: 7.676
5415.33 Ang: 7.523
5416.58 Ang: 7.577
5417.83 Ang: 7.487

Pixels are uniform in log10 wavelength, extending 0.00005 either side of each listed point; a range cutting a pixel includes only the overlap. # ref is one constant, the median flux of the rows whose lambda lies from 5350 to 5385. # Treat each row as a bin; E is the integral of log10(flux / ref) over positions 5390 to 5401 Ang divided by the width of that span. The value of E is -0.006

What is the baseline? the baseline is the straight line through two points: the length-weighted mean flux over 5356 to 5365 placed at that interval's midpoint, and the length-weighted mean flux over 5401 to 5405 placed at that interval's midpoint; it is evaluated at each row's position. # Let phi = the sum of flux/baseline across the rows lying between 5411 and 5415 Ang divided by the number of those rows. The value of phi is 1.15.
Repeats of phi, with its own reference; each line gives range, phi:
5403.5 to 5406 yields 1.02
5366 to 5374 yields 0.91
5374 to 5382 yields 1.01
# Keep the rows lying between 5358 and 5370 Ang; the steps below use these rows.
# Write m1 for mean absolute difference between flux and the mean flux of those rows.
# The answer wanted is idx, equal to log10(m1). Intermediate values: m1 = 0.41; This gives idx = -0.39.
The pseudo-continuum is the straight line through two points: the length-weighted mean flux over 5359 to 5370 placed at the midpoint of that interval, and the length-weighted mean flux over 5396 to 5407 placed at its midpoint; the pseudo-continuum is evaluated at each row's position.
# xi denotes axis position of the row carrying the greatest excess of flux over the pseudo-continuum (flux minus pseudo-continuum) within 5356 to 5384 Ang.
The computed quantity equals 5380.53 Ang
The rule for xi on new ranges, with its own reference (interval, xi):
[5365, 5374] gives 5365.69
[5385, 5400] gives 5387.97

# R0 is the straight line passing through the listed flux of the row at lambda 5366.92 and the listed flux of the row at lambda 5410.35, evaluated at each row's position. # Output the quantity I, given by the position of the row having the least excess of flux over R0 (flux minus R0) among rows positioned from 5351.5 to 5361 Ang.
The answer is 5352.11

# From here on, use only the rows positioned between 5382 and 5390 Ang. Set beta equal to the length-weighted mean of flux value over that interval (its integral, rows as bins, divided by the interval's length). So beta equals 8.1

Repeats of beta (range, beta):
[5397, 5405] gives 7.4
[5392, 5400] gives 7.6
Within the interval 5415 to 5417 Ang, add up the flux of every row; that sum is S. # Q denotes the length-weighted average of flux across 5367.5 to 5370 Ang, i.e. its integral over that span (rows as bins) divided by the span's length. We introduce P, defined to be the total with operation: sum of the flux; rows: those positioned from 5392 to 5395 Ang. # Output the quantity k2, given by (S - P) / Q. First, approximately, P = 14.6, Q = 7.3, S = 15.1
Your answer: 0.07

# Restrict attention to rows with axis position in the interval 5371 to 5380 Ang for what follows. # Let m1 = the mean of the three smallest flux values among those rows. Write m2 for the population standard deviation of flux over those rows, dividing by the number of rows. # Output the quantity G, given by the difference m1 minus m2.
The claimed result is 6.5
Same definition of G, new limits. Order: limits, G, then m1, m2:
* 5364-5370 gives 6.9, 7.4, 0.48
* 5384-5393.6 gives 7.4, 7.7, 0.30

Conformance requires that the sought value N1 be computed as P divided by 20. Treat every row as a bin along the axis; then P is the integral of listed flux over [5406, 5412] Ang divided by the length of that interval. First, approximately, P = 7.42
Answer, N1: 0.371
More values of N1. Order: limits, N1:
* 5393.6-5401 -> 0.383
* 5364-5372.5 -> 0.374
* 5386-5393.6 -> 0.399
